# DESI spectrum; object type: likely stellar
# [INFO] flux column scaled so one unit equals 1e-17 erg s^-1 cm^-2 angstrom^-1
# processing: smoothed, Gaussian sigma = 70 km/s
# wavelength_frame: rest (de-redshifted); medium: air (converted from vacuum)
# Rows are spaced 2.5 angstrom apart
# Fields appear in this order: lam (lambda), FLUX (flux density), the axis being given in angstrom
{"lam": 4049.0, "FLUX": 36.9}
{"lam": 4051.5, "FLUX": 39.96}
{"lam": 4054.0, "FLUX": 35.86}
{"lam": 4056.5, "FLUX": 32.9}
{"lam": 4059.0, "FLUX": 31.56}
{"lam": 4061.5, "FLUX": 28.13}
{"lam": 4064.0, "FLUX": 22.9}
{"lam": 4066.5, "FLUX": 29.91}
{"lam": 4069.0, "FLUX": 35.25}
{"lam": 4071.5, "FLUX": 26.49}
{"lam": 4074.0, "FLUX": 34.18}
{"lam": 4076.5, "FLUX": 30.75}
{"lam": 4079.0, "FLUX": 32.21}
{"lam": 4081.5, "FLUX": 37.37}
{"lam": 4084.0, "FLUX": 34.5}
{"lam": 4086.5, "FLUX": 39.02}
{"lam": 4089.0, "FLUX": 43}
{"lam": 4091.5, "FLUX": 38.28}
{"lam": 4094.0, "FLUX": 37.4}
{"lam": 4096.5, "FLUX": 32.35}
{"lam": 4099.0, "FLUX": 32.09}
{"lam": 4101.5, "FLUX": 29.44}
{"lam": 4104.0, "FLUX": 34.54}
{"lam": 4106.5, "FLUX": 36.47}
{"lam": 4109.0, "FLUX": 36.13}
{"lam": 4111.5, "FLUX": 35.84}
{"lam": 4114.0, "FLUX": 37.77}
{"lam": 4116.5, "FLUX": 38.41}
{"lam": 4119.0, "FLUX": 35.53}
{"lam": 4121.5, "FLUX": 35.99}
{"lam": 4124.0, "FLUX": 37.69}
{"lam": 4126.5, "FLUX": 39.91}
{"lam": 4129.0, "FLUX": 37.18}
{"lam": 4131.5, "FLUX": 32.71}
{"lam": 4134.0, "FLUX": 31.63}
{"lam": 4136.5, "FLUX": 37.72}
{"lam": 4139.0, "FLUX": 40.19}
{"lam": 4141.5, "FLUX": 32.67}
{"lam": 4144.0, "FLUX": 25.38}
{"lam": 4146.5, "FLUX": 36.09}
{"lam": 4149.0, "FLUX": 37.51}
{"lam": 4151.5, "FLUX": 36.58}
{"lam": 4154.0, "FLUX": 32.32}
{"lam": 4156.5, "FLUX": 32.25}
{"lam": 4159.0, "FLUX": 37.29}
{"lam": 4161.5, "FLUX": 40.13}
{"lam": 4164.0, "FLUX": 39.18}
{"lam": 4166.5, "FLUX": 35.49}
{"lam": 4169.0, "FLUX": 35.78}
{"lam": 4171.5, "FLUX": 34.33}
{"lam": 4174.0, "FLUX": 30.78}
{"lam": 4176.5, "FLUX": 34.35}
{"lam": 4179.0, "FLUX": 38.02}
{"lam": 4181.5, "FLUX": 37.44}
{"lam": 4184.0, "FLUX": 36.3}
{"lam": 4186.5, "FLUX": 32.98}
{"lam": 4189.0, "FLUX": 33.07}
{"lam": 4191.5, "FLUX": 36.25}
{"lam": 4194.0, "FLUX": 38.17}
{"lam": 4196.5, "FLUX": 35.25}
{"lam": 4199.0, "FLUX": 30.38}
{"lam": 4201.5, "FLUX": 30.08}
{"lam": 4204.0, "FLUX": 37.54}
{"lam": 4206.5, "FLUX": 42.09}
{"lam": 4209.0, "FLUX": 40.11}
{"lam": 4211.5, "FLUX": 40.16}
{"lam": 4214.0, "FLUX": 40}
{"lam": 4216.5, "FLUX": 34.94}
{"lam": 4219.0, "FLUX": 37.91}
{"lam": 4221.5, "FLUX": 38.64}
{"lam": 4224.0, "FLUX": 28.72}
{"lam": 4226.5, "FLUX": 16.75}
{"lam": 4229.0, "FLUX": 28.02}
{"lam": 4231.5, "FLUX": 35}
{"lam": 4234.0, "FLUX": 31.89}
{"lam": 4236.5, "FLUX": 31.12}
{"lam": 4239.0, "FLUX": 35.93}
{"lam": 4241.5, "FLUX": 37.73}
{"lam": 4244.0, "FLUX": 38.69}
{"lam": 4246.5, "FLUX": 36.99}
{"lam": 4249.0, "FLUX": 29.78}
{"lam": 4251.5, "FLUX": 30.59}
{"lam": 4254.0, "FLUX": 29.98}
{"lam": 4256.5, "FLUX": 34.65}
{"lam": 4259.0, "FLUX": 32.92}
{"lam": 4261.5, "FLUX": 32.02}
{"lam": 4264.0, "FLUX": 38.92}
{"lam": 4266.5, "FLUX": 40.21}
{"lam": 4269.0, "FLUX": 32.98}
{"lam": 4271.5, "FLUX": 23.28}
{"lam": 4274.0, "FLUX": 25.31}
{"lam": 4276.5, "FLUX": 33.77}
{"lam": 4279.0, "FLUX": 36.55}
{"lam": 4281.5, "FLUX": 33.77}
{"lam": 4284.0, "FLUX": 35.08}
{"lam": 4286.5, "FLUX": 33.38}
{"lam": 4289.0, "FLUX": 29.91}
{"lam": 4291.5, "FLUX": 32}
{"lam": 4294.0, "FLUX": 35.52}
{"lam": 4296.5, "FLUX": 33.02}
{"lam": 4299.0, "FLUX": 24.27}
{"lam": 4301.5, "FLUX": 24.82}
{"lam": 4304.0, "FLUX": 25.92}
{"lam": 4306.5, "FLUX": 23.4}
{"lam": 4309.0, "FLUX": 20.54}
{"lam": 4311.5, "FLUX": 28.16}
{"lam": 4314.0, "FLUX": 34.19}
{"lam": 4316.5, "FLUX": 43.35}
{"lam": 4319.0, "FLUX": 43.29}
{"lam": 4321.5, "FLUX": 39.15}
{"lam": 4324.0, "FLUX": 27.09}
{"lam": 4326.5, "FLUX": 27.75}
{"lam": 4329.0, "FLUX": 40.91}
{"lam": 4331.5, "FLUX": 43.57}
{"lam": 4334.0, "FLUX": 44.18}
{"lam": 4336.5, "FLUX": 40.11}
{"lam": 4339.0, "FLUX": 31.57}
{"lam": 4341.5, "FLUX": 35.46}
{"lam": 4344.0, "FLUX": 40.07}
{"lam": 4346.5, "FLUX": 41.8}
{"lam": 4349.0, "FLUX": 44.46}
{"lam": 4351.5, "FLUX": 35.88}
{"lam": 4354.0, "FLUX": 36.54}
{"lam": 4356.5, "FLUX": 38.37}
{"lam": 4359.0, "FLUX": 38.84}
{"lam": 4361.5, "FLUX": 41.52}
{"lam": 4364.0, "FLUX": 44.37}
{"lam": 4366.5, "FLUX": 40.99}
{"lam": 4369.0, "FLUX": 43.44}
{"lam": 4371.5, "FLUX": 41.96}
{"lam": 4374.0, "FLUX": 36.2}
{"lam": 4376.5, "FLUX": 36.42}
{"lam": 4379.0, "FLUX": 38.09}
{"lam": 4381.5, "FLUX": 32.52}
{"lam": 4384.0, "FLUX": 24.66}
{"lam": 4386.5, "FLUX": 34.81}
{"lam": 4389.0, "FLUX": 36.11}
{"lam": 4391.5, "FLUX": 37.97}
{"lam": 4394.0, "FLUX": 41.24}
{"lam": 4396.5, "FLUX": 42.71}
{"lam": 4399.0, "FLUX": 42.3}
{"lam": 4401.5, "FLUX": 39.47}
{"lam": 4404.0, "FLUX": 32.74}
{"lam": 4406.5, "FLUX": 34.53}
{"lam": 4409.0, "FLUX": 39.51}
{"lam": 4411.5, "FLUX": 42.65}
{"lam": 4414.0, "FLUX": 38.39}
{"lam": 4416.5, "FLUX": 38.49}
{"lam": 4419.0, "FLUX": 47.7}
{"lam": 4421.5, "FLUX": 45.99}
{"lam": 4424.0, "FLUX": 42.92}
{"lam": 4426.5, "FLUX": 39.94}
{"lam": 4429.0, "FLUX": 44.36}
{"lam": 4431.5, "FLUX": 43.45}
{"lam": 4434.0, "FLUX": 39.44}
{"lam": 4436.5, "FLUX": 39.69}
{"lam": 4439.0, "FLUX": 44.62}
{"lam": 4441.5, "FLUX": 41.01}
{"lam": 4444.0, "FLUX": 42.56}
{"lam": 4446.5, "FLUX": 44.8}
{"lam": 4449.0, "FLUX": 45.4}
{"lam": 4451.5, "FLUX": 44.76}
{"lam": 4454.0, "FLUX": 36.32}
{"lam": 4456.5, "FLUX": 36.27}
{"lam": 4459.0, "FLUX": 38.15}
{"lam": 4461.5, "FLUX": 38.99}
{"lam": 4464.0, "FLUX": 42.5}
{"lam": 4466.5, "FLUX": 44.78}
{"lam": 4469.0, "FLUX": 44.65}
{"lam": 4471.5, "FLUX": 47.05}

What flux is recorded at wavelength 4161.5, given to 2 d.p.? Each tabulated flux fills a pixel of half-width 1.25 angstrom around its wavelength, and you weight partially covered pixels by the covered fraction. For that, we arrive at 40.13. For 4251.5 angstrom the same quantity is 30.59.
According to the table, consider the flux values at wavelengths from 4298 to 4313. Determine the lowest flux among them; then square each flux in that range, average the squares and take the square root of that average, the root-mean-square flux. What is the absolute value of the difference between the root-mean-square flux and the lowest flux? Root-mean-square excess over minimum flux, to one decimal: 4.1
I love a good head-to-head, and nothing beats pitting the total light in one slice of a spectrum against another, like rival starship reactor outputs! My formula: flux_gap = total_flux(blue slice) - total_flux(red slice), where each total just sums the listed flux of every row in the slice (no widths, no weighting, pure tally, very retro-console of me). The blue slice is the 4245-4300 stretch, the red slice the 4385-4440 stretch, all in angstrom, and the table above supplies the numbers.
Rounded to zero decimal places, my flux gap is -174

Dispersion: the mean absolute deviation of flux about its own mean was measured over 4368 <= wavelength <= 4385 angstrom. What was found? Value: 4.3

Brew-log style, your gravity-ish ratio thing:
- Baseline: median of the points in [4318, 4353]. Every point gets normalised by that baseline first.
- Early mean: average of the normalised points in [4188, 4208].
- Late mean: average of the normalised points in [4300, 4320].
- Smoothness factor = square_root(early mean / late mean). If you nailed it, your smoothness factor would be 1.08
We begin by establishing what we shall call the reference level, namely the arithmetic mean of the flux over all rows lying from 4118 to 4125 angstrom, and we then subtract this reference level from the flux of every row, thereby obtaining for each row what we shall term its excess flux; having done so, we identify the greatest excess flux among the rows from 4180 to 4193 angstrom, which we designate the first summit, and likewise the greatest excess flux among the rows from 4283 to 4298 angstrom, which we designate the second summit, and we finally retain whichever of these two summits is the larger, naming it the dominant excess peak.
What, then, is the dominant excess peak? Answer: 1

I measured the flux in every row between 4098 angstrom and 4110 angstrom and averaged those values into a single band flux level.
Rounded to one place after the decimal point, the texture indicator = 33.7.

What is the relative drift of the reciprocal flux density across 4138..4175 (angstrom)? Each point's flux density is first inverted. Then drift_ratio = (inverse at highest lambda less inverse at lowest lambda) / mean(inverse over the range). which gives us 0.26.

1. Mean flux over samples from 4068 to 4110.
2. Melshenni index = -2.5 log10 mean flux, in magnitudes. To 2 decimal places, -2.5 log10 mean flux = -3.85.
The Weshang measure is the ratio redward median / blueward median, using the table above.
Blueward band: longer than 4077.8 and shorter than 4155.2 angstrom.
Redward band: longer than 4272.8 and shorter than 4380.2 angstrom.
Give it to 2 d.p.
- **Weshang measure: 1.00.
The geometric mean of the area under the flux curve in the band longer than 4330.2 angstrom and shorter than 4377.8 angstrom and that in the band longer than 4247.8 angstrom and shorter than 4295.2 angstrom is 1712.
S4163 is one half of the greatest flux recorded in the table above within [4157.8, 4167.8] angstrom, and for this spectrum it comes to 20.1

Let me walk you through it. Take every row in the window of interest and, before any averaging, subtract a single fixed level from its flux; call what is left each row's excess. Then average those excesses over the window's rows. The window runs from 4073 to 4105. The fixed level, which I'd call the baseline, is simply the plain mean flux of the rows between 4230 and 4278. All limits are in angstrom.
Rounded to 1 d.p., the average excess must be 1.8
